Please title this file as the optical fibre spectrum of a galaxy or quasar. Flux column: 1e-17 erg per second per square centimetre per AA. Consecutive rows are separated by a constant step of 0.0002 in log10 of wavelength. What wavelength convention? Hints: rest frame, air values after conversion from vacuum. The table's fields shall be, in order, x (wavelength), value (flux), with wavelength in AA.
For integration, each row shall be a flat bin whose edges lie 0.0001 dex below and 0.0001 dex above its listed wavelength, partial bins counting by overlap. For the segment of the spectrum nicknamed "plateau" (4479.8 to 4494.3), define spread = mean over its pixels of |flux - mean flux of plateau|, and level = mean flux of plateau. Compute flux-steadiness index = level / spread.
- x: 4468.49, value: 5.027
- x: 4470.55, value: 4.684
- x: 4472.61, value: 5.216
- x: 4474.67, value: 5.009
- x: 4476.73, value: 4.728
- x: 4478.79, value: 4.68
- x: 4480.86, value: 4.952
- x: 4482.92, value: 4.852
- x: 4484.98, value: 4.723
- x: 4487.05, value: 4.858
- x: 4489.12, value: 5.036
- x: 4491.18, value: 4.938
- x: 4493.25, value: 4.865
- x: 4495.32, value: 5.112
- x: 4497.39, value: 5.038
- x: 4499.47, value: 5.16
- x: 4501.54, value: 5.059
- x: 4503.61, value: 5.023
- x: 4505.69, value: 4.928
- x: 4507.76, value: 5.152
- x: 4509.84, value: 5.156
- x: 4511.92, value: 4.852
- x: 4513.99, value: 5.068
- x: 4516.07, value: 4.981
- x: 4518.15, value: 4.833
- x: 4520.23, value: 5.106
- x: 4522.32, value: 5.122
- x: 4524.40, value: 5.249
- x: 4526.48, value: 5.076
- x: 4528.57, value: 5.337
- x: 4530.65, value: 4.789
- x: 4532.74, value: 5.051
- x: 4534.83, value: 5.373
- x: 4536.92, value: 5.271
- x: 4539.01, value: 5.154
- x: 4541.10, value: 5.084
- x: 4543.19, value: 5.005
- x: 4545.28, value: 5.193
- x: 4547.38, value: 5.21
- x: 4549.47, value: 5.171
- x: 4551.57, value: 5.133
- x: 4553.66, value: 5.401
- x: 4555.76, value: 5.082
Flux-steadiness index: 66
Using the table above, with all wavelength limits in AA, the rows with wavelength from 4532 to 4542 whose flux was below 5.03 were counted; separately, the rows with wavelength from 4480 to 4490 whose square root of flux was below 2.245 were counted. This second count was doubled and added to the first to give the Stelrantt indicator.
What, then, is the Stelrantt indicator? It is 10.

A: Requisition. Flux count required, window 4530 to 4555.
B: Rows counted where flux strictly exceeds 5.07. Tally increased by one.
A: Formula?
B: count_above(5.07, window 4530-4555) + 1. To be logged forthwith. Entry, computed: 10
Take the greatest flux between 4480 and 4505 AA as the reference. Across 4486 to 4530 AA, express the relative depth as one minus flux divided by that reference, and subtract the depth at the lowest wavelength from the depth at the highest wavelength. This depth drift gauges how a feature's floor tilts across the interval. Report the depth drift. -0.093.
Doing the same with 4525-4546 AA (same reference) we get -0.023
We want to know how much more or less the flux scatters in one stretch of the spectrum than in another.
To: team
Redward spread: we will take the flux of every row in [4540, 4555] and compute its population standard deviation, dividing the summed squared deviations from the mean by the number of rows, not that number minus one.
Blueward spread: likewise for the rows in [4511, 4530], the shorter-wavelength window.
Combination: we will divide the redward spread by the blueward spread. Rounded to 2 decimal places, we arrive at 0.73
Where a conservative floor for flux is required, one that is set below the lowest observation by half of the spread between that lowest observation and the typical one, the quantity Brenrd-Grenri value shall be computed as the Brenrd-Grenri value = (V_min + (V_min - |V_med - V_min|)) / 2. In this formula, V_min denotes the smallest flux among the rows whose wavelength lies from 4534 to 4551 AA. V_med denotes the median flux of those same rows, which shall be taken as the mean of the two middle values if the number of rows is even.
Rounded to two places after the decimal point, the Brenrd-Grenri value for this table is 4.92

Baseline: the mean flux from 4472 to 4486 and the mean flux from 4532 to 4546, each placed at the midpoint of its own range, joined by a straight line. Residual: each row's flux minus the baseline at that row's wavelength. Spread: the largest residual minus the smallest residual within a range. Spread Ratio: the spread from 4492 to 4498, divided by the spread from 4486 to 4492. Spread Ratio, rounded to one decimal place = 1.4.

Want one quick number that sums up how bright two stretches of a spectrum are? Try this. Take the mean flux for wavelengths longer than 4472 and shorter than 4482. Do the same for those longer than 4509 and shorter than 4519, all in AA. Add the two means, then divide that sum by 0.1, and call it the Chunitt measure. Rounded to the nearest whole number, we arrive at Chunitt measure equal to 99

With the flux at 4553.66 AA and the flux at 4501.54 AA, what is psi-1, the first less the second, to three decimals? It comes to 0.342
